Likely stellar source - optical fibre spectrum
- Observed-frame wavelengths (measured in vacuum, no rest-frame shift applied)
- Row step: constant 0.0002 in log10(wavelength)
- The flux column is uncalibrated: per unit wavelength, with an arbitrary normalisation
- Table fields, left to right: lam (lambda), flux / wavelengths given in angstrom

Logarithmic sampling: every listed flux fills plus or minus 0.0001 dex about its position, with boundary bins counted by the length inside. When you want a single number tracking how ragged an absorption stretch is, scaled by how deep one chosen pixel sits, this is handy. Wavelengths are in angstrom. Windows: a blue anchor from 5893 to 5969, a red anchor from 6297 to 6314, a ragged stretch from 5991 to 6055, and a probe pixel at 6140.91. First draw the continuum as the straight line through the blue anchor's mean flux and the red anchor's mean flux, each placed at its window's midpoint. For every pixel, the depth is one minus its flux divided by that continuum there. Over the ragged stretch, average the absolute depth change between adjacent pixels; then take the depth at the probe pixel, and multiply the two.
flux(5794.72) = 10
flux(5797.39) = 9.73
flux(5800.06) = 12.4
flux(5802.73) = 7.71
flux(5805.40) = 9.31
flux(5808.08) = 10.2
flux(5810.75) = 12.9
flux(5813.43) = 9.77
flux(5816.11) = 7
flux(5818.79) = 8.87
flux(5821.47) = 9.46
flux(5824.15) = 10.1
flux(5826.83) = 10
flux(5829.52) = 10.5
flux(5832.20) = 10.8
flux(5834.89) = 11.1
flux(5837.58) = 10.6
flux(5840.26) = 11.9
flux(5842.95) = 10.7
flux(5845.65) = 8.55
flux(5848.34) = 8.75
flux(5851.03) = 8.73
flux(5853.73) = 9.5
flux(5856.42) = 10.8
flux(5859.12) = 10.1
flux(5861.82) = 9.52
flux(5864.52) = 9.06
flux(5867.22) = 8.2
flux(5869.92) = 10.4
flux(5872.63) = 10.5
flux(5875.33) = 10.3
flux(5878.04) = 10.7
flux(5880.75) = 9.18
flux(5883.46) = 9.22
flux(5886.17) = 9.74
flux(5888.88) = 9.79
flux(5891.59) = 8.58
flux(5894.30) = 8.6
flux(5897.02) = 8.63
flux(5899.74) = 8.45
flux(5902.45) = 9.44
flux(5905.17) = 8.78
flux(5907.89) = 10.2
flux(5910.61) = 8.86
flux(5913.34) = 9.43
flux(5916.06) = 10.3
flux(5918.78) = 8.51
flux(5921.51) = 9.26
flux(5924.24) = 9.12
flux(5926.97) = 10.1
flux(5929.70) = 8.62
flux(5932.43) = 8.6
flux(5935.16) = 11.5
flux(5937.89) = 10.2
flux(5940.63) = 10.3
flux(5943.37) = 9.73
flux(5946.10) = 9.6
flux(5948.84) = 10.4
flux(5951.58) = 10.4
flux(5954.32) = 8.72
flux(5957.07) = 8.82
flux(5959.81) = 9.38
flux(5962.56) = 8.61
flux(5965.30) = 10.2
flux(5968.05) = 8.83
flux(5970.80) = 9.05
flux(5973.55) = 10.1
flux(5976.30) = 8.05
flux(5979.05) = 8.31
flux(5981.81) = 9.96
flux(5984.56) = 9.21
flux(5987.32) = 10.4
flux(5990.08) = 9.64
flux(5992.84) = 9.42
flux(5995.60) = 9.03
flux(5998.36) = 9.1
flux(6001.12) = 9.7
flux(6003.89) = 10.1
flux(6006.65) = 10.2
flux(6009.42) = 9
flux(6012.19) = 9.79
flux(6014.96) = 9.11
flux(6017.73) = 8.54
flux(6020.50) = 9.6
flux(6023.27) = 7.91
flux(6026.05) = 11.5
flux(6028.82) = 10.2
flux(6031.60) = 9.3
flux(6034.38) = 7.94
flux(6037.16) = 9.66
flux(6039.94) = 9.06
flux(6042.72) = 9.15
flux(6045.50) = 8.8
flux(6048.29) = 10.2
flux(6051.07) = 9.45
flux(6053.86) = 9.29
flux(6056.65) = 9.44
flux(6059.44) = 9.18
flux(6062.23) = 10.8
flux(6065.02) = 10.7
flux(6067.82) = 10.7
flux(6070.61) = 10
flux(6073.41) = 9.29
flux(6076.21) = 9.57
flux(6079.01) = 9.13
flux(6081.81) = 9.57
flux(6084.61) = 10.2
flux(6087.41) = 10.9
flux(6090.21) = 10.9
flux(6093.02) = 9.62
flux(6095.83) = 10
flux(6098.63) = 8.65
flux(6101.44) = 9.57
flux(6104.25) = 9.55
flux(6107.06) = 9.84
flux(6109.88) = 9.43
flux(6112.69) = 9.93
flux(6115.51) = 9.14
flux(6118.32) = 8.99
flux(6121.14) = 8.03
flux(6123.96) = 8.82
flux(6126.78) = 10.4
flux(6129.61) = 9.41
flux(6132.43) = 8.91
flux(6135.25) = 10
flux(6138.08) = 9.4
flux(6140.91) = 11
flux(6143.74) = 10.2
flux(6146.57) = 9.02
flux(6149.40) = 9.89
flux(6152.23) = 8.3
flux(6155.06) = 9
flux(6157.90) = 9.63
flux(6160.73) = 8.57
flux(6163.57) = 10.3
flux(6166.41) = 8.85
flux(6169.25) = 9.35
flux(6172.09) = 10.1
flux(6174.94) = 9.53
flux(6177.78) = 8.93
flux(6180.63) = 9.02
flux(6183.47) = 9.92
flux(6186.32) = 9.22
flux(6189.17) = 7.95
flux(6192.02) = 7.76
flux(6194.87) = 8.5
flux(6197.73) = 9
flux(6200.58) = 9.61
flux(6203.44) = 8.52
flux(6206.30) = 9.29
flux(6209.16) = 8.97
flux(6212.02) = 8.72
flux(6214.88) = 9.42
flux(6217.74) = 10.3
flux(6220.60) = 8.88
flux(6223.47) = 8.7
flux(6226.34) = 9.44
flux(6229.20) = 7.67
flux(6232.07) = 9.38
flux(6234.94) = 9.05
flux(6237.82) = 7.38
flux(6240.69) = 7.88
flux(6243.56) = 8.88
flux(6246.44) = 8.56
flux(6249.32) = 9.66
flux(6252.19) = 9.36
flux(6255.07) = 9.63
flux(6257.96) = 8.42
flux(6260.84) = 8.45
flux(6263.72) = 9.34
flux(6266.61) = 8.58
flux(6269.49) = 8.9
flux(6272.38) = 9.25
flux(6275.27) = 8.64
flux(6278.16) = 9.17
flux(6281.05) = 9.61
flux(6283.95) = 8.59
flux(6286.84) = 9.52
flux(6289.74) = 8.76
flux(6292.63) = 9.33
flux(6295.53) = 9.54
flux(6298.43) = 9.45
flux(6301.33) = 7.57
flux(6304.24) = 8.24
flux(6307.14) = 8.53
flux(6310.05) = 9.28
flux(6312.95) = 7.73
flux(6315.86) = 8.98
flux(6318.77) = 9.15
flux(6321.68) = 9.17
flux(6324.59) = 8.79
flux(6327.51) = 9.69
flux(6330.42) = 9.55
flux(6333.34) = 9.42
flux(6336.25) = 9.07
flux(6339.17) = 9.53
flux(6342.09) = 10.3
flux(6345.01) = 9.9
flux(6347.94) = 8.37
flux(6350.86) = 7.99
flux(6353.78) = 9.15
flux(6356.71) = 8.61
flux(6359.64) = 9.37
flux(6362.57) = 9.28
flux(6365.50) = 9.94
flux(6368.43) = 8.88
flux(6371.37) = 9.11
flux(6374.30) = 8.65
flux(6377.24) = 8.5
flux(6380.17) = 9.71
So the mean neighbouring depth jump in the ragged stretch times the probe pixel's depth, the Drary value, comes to -0.023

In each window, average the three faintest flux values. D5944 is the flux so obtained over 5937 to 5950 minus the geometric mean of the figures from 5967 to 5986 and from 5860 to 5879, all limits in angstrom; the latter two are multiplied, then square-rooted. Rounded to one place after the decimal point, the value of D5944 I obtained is 1.2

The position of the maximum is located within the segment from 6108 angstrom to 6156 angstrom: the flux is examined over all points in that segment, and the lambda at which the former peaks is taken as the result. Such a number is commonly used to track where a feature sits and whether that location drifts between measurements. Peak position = 6140.91 angstrom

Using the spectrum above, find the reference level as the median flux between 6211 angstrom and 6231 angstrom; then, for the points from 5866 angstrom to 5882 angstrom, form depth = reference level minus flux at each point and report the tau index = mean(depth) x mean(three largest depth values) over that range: 0.35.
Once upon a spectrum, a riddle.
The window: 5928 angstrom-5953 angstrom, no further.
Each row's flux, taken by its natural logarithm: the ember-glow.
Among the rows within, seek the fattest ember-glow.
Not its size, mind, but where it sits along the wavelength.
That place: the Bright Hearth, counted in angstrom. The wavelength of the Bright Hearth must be 5935.16 angstrom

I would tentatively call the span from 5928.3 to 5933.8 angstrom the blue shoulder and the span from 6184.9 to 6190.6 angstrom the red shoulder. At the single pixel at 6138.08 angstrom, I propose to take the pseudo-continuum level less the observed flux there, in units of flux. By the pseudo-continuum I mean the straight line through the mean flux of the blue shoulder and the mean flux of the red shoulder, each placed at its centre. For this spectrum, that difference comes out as -0.81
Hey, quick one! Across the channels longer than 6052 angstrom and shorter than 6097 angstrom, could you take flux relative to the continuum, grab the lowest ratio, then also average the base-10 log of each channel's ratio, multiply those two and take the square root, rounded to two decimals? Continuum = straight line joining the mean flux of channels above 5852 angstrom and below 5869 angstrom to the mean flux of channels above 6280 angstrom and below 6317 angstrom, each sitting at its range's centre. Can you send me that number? 0.18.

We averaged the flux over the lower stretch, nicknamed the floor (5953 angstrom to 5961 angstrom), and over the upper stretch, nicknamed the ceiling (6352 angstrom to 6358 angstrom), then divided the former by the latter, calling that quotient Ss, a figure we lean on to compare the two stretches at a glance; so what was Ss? 1.01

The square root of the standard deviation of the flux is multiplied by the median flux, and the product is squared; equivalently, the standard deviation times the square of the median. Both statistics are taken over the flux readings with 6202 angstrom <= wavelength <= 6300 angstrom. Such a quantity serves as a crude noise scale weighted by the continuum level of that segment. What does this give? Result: 49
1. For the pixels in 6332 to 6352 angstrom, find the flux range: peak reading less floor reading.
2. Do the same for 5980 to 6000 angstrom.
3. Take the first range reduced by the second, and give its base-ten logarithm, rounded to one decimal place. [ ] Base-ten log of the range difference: 0.0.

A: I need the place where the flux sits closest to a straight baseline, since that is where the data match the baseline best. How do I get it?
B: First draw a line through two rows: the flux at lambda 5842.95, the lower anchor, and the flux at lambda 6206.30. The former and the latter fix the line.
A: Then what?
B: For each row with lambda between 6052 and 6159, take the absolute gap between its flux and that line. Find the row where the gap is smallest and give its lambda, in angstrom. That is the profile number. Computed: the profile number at 6093.02 angstrom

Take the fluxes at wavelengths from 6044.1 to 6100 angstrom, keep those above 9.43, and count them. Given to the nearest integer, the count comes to 14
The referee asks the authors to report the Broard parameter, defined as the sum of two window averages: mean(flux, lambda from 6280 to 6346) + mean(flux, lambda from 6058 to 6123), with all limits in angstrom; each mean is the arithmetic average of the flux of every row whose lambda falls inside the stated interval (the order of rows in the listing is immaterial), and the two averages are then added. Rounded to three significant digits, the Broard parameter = 18.8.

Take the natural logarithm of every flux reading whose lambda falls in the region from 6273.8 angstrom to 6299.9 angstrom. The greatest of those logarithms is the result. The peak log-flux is 2.26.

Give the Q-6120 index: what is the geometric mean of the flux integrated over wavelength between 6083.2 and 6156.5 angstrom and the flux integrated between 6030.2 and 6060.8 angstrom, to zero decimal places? 445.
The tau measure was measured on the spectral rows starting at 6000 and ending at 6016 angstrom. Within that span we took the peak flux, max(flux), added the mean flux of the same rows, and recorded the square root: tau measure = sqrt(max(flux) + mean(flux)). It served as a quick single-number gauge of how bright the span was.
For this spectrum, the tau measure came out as 4.46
